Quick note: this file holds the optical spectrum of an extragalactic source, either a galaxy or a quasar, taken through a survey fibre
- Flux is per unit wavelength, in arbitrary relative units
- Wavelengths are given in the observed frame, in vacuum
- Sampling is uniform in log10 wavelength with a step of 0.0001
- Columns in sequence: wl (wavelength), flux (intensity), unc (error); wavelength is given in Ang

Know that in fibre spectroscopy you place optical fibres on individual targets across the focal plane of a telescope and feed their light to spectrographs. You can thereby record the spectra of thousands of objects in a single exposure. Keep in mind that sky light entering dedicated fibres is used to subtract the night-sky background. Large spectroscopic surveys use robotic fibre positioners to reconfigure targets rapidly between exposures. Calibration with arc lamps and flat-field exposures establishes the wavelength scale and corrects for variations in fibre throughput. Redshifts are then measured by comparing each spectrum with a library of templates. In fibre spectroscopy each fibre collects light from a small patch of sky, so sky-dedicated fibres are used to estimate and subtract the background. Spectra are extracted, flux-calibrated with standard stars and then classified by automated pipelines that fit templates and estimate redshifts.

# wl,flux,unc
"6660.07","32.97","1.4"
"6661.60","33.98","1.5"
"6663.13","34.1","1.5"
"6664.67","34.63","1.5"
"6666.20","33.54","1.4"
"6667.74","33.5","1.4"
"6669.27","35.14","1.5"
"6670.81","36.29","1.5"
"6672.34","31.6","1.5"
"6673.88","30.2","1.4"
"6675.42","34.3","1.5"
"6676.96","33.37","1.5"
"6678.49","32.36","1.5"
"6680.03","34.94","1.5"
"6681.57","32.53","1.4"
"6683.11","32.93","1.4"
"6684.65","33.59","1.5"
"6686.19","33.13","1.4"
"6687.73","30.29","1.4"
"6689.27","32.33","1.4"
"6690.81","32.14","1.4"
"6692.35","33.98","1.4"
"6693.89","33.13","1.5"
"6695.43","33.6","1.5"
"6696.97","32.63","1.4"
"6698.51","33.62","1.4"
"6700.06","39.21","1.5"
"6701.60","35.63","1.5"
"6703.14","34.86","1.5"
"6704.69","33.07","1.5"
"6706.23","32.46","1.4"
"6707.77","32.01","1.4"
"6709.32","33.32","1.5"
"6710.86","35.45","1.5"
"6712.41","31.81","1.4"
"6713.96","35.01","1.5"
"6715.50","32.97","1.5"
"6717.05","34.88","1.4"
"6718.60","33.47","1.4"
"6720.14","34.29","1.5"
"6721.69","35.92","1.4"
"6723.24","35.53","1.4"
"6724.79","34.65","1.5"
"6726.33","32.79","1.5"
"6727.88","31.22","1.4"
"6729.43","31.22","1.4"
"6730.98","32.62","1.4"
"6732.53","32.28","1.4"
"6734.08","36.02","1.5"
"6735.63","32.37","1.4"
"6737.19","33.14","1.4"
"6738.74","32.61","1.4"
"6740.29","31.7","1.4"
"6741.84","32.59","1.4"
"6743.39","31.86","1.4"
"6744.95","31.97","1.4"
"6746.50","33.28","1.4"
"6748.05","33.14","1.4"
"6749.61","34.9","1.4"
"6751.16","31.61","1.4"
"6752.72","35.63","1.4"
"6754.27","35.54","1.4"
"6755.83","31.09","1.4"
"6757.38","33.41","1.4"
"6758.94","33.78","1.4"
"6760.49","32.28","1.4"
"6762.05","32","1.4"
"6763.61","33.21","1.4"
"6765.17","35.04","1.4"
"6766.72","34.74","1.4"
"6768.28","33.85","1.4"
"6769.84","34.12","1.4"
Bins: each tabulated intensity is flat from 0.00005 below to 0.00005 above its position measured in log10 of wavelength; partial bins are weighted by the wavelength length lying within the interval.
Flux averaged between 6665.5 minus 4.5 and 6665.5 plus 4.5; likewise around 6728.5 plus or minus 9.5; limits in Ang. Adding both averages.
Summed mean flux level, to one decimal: 67.7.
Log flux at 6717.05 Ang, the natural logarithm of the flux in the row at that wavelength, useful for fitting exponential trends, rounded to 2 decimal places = 3.55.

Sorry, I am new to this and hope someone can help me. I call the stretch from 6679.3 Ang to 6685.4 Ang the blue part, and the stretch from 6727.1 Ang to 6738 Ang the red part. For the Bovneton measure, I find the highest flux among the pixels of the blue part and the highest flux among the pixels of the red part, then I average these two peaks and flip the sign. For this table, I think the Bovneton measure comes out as -35.5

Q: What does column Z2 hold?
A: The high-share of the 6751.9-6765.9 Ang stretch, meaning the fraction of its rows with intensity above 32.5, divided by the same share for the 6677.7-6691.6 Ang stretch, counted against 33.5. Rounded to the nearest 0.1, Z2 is 3.0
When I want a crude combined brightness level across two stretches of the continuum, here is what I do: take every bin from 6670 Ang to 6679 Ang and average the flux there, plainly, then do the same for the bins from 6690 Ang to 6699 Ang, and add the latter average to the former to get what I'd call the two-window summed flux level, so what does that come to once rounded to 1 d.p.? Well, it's 66.2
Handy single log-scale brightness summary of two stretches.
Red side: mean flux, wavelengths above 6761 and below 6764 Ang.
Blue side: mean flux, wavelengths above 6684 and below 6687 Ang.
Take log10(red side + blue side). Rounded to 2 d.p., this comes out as 1.82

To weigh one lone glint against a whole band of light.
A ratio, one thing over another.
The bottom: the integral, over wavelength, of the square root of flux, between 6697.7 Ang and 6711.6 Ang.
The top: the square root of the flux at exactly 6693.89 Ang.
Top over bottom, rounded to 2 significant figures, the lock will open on 0.071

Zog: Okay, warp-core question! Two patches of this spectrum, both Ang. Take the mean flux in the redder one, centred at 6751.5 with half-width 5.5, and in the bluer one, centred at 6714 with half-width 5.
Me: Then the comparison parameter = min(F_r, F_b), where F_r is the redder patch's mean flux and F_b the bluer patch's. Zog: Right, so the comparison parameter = 33.6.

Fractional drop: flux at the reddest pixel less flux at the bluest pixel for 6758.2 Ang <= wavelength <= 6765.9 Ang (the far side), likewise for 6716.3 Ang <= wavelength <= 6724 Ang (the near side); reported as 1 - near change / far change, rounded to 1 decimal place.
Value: 0.5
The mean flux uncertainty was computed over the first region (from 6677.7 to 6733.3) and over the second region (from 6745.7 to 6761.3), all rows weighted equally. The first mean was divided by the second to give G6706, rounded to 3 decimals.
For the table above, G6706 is 1.032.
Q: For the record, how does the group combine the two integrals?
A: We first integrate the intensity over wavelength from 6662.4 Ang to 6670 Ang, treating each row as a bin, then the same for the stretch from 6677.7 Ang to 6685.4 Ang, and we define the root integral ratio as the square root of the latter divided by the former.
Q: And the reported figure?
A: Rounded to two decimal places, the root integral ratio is 0.99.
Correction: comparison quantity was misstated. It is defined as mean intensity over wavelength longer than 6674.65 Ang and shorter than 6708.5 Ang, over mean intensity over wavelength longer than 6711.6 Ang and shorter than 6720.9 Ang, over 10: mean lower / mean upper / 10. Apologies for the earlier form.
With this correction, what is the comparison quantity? 0.0992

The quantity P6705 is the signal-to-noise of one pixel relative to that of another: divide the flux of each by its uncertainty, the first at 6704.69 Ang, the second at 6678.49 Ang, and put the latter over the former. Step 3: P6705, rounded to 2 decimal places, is 0.98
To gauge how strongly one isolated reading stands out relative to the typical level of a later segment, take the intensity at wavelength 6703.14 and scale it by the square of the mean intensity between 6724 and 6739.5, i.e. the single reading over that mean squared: 0.0322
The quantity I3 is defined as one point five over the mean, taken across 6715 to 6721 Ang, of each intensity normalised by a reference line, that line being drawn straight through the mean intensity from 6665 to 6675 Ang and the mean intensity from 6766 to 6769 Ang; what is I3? 1.50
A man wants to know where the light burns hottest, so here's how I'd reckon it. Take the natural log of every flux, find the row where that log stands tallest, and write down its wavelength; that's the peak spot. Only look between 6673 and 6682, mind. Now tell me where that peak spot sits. 6680.03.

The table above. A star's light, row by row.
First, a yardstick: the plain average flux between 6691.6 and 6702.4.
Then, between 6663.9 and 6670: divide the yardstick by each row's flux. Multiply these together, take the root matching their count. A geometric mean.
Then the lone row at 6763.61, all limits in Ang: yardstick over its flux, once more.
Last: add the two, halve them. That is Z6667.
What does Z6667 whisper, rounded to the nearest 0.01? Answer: 1.03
